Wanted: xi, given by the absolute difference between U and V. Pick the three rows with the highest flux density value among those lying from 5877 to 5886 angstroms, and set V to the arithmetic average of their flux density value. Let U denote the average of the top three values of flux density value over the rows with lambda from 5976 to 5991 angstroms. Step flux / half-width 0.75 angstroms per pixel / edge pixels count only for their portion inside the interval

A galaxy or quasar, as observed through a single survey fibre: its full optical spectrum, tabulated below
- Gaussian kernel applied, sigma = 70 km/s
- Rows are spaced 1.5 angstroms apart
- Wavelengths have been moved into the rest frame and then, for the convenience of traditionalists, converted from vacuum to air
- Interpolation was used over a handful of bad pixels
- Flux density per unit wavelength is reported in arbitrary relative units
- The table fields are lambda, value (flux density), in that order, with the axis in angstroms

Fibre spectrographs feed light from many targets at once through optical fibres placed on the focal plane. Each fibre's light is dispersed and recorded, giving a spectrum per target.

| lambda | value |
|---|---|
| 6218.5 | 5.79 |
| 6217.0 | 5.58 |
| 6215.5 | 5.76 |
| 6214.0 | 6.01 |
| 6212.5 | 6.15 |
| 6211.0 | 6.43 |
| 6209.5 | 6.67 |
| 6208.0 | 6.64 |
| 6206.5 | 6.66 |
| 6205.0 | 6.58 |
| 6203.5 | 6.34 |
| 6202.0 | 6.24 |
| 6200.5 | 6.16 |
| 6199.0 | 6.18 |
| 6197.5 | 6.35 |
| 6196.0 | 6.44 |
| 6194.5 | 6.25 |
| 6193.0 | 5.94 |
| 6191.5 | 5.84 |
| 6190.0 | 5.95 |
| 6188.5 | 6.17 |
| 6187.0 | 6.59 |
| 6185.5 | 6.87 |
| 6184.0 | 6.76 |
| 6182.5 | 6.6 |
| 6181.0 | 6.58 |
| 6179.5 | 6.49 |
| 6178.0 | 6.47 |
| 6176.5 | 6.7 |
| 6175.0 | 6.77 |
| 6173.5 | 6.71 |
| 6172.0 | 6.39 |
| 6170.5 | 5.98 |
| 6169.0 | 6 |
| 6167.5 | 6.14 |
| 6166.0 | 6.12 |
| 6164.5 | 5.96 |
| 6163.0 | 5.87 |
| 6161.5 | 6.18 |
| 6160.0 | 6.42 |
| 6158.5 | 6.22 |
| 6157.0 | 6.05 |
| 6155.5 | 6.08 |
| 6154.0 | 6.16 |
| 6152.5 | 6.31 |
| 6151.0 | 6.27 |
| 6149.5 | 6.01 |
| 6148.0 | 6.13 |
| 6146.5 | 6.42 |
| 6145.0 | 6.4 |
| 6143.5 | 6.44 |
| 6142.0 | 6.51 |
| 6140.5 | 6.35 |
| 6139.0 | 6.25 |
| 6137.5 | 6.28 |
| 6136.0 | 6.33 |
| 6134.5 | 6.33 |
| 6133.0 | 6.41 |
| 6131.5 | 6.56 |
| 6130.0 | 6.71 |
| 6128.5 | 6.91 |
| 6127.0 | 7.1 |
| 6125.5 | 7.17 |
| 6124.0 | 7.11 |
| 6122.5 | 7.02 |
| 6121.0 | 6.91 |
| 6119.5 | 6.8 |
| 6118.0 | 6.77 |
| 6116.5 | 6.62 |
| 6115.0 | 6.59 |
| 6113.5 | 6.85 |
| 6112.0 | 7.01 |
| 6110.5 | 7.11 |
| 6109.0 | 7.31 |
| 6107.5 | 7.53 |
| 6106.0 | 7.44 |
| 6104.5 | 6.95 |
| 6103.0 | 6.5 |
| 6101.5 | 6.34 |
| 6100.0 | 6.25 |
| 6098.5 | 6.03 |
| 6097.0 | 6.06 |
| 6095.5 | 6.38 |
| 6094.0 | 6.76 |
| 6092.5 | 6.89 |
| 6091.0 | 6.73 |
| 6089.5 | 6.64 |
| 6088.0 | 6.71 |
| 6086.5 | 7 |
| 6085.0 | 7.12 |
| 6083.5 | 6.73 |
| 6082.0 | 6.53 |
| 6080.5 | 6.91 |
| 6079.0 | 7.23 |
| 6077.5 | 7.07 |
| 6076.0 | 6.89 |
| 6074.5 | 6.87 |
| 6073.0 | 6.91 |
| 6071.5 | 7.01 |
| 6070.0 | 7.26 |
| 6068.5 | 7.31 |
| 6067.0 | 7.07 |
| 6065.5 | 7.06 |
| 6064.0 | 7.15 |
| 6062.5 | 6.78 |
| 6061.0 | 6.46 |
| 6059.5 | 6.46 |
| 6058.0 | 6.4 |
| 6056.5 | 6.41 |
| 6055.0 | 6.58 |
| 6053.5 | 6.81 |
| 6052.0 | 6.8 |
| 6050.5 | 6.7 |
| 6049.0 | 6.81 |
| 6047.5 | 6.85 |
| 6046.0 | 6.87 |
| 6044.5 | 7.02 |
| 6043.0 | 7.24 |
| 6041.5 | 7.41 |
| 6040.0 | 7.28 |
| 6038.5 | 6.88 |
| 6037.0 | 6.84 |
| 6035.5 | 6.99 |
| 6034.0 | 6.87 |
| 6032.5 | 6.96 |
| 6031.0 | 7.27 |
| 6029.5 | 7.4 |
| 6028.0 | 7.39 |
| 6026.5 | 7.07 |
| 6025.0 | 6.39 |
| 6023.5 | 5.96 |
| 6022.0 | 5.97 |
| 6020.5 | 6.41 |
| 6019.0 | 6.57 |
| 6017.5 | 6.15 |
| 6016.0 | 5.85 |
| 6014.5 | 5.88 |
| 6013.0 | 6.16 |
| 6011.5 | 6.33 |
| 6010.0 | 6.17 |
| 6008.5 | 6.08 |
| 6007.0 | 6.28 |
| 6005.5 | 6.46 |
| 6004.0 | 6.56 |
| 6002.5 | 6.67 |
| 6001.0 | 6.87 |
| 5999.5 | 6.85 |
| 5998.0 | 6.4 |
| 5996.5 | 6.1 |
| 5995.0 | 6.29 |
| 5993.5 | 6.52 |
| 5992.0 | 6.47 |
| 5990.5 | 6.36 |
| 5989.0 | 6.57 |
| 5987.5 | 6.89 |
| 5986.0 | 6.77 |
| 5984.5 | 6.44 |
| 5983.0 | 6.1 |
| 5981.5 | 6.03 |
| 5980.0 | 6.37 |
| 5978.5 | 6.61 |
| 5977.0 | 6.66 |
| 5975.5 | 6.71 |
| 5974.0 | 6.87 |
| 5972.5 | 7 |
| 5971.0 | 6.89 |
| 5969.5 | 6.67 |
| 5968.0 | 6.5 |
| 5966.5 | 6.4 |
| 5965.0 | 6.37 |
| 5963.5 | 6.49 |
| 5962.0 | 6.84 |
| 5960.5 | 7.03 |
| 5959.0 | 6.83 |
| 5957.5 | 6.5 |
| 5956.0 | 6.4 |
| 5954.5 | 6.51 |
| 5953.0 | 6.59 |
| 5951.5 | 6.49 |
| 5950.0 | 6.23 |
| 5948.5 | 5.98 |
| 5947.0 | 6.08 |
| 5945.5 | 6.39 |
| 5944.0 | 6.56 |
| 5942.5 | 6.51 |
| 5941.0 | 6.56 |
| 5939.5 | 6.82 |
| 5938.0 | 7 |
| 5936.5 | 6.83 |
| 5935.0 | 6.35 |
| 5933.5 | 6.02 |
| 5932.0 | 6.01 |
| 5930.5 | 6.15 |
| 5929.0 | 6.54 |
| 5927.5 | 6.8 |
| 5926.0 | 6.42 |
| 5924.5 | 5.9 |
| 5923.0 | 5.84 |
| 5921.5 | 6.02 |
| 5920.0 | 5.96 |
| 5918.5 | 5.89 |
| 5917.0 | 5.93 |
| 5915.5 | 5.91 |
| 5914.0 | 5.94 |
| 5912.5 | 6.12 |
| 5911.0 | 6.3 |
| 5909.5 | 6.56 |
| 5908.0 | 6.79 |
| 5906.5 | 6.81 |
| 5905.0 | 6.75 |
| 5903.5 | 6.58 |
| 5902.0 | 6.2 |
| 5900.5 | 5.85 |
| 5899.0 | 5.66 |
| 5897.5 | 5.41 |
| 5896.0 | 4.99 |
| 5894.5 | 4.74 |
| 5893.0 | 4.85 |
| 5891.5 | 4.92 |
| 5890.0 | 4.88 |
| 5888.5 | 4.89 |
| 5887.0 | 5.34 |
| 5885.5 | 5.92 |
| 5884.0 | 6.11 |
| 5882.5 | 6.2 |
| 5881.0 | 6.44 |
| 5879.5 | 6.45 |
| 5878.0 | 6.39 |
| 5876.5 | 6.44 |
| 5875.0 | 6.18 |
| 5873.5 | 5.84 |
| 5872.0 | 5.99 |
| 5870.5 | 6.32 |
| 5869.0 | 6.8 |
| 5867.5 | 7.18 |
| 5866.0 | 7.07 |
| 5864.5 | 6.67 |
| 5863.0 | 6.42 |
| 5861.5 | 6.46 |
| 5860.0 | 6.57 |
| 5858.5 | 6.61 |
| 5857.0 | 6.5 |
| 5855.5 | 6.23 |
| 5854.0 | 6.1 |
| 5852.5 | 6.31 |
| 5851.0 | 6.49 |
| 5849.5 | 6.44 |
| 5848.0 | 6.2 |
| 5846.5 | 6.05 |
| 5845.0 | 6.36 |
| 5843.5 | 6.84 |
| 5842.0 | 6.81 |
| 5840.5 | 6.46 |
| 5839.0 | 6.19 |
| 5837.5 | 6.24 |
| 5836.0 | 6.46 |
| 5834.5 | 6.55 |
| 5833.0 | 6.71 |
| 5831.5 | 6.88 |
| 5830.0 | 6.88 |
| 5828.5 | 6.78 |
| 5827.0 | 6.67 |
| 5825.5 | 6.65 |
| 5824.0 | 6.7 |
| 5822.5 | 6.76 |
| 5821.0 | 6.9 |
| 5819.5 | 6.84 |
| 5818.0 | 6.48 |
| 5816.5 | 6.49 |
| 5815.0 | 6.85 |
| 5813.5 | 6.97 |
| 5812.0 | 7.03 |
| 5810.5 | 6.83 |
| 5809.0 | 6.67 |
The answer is 0.35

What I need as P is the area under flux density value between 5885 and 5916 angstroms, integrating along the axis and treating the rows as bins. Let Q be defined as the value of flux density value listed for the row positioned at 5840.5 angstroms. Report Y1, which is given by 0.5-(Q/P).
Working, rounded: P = 179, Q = 6.46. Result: 0.464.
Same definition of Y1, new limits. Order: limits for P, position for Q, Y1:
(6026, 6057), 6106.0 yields 0.466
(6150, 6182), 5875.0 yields 0.469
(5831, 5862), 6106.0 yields 0.463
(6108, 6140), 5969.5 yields 0.469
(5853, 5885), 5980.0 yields 0.469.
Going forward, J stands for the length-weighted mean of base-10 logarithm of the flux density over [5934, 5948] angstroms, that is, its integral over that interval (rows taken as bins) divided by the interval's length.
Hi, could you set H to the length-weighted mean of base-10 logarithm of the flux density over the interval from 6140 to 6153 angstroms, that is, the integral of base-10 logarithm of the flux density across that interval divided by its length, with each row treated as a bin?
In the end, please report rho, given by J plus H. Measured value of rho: 1.62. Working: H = 0.800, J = 0.816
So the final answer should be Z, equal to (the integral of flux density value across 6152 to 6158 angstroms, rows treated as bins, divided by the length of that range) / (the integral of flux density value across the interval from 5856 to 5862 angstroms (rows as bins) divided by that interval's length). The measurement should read 0.94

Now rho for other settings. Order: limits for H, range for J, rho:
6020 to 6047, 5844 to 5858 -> 1.64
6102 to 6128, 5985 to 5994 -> 1.66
